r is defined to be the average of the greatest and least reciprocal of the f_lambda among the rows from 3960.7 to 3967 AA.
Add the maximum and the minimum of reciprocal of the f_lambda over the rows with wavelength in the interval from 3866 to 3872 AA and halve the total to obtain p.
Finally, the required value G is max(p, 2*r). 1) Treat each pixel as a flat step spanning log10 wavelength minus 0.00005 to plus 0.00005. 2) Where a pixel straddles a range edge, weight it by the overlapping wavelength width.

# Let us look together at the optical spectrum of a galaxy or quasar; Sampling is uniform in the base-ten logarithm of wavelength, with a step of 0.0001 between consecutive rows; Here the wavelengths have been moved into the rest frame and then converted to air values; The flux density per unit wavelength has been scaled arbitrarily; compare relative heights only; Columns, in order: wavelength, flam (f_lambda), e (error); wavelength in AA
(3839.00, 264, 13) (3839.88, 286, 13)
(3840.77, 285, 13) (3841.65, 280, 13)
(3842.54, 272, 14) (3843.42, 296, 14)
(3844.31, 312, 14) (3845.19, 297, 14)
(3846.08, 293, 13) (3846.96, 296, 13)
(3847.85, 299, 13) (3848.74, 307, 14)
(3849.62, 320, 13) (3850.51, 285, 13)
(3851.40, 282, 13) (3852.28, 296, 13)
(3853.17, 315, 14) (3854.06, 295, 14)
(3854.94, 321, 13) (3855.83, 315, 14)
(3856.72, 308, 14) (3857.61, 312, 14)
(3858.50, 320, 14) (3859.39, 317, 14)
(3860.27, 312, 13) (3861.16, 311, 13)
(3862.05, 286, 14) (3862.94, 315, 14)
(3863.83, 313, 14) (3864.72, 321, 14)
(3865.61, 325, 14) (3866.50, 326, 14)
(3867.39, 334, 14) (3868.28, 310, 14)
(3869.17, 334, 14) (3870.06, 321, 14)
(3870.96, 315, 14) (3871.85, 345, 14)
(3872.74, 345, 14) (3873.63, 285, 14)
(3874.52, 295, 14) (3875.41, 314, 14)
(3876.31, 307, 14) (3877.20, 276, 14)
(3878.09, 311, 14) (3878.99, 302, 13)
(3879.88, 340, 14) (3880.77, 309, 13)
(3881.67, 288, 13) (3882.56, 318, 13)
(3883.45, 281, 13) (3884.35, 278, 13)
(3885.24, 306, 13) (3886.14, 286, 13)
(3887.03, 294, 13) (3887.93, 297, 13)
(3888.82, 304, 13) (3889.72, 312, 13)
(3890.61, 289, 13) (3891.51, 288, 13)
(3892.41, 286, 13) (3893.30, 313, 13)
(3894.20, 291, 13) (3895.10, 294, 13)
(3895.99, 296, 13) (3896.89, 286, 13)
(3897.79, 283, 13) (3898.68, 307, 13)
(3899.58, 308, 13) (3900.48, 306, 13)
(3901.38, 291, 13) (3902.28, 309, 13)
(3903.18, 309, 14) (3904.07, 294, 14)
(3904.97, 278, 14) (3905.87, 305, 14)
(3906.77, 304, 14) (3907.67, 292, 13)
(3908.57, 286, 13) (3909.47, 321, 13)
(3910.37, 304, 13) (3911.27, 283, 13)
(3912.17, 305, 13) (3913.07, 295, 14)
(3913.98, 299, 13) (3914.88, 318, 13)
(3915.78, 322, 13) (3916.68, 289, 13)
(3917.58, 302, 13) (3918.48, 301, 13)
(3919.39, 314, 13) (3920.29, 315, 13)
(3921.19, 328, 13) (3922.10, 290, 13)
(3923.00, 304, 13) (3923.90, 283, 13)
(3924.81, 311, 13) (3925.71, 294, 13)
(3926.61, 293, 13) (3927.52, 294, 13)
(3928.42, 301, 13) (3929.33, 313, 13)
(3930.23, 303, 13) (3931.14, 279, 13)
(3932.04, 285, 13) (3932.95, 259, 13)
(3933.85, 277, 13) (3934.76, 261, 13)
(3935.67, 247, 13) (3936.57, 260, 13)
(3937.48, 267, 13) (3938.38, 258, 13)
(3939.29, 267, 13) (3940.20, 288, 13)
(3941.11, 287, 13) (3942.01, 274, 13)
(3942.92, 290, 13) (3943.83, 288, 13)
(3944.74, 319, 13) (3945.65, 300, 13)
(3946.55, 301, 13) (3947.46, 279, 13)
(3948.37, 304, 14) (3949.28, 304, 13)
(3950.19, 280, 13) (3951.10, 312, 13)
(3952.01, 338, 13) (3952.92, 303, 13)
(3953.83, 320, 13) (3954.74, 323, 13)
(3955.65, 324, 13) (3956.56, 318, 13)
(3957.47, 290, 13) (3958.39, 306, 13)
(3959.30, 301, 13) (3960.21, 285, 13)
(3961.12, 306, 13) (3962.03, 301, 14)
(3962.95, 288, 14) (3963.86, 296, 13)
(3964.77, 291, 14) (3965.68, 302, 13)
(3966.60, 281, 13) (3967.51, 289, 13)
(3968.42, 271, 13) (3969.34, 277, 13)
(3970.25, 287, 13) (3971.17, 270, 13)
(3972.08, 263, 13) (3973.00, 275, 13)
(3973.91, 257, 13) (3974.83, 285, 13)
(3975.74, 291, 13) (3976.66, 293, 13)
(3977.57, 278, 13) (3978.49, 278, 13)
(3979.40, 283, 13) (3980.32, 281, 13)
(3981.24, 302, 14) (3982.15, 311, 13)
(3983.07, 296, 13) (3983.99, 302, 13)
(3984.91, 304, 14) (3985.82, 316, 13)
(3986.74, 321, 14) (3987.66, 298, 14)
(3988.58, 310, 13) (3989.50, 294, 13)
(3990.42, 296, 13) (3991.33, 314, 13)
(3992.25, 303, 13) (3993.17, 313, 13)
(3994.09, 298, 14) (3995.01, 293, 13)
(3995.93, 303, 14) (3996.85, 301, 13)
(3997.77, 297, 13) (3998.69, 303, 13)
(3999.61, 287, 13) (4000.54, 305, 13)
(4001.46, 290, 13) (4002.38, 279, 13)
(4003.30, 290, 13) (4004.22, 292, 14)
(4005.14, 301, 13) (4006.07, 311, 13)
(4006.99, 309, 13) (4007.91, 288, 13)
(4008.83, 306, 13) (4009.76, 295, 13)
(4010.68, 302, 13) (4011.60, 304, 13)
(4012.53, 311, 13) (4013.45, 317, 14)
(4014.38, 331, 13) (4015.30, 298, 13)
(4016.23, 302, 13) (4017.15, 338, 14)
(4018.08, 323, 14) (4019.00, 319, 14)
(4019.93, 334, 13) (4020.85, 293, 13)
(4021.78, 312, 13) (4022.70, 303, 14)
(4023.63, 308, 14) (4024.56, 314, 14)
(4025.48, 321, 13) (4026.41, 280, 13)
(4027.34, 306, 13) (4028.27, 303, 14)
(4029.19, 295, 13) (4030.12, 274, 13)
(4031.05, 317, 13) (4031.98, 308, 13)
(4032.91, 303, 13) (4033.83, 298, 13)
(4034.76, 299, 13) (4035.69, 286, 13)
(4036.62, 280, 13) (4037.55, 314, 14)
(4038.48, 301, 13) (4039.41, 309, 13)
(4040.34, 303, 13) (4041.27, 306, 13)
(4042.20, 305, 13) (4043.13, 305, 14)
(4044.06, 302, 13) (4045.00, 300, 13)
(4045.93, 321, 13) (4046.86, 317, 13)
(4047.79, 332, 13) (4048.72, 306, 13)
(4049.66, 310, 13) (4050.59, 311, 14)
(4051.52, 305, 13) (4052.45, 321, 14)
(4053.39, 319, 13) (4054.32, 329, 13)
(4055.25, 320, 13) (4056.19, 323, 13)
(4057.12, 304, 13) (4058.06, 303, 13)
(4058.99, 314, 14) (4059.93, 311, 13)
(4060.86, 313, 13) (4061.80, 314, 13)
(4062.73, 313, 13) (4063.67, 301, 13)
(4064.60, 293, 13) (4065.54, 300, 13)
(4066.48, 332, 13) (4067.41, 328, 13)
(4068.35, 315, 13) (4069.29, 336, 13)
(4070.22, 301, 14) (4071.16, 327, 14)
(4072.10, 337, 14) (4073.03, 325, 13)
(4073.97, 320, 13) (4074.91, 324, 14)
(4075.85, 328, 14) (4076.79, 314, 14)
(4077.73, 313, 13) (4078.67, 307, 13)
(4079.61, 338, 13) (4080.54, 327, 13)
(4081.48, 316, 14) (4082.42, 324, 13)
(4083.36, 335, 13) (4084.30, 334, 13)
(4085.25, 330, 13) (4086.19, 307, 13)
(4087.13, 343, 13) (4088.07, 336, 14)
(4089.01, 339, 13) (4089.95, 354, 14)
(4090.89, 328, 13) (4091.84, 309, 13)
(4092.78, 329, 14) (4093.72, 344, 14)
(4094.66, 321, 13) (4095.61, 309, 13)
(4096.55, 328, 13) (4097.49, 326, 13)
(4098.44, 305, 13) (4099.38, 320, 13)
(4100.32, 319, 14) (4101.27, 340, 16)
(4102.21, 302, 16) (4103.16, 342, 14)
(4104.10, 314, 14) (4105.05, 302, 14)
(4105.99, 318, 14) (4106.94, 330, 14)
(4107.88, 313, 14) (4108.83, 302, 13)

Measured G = 0.0068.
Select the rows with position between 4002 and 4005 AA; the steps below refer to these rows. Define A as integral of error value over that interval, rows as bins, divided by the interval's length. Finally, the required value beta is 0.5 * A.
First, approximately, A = 13.3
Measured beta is 6.67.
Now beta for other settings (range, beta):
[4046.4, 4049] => 6.51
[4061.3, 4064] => 6.49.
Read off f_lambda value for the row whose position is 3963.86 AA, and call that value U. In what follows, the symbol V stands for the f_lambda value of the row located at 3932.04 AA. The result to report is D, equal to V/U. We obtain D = 0.963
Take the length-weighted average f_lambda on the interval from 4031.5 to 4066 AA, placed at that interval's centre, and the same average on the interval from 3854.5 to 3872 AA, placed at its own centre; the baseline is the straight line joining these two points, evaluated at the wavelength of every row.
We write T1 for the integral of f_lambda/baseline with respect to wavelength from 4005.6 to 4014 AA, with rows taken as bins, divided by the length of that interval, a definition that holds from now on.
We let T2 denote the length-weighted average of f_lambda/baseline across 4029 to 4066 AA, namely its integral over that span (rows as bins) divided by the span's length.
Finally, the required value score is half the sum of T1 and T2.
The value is 0.99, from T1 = 0.98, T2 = 0.997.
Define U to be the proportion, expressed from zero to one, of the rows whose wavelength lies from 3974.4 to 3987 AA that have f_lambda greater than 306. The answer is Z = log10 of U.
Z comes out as -0.67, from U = 0.2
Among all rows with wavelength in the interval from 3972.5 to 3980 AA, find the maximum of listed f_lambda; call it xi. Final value 293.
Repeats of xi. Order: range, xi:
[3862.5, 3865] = 321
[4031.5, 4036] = 308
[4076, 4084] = 338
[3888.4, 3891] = 312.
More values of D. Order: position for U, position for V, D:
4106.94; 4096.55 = 0.994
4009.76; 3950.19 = 0.949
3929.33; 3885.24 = 0.978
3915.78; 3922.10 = 0.901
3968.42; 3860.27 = 1.151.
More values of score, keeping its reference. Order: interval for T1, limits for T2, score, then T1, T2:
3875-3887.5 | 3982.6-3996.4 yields 0.96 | 0.95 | 0.977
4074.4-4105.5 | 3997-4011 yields 1.01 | 1.06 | 0.957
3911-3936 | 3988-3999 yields 0.96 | 0.94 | 0.972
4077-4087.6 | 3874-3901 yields 1.00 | 1.06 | 0.945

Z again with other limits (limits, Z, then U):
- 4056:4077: -0.13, 0.7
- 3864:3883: -0.12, 0.8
